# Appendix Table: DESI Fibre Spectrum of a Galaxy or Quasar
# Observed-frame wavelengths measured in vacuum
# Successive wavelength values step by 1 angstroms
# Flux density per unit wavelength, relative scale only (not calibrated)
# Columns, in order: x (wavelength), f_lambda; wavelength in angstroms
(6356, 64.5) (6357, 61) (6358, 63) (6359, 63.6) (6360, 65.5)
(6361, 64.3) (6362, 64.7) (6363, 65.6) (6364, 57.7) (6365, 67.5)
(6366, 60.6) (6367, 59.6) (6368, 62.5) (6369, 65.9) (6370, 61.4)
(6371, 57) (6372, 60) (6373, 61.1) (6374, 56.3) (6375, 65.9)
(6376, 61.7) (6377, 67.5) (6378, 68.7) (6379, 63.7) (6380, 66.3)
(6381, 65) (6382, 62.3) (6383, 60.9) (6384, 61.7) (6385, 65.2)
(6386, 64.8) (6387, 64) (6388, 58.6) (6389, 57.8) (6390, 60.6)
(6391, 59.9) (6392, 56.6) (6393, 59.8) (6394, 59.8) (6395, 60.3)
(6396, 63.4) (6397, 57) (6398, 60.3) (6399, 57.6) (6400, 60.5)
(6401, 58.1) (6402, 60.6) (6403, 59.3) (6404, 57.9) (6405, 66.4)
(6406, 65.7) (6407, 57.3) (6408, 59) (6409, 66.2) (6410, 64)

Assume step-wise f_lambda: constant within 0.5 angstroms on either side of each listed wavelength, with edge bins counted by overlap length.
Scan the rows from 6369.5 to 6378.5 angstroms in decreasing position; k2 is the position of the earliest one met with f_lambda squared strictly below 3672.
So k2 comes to 6374 angstroms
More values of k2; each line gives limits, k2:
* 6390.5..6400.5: 6400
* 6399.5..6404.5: 6404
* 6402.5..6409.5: 6408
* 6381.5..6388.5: 6388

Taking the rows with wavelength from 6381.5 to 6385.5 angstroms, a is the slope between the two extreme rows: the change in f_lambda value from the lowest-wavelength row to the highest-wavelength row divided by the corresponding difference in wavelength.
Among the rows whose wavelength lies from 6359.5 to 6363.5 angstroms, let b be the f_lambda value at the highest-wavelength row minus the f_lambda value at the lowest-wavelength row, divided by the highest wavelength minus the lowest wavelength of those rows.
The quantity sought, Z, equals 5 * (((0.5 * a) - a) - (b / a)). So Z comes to -3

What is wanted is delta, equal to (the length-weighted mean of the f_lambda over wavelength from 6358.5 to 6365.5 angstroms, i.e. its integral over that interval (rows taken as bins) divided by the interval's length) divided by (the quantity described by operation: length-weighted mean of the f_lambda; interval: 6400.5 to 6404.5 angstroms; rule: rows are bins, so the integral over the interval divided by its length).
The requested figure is 1.09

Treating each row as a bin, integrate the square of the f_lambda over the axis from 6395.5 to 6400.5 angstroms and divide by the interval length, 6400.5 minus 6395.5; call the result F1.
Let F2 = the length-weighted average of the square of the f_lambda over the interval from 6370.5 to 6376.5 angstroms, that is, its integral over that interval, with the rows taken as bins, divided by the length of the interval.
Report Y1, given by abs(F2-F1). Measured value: 74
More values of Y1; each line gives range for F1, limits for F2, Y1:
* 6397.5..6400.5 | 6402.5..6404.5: 104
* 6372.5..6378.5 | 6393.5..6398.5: 431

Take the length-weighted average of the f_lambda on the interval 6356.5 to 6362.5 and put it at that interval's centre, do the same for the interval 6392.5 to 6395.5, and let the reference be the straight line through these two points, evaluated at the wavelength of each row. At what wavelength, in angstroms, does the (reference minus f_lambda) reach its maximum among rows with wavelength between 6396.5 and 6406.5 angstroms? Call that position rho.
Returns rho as 6397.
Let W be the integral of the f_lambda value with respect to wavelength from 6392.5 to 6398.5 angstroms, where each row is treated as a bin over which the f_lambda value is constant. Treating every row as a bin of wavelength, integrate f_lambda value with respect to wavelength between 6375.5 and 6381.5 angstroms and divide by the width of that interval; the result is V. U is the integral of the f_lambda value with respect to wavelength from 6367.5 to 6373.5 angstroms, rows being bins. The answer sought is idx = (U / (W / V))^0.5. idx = 8.2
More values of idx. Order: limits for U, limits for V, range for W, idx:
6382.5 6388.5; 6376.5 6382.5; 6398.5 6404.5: 8.3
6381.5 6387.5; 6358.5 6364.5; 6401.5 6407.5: 8.1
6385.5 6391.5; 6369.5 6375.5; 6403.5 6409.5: 7.7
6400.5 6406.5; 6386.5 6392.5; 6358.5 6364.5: 7.6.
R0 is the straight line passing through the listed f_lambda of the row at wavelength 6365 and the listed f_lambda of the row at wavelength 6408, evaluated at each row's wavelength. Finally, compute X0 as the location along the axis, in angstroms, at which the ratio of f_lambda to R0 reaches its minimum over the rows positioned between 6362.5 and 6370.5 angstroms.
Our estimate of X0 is 6364 angstroms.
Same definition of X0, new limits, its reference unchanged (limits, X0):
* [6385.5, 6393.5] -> 6392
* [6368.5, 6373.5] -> 6371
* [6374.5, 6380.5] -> 6376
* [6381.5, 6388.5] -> 6388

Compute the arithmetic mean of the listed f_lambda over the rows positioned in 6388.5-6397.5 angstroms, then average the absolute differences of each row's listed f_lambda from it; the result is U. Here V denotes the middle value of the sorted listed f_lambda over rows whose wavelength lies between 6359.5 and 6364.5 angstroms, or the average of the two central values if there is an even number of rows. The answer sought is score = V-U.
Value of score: 63.1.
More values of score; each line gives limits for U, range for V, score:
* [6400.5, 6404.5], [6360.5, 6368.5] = 62.4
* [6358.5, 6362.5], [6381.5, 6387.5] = 62.6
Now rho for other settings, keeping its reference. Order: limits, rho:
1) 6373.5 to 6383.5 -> 6374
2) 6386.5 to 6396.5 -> 6392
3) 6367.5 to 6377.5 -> 6374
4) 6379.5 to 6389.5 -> 6389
